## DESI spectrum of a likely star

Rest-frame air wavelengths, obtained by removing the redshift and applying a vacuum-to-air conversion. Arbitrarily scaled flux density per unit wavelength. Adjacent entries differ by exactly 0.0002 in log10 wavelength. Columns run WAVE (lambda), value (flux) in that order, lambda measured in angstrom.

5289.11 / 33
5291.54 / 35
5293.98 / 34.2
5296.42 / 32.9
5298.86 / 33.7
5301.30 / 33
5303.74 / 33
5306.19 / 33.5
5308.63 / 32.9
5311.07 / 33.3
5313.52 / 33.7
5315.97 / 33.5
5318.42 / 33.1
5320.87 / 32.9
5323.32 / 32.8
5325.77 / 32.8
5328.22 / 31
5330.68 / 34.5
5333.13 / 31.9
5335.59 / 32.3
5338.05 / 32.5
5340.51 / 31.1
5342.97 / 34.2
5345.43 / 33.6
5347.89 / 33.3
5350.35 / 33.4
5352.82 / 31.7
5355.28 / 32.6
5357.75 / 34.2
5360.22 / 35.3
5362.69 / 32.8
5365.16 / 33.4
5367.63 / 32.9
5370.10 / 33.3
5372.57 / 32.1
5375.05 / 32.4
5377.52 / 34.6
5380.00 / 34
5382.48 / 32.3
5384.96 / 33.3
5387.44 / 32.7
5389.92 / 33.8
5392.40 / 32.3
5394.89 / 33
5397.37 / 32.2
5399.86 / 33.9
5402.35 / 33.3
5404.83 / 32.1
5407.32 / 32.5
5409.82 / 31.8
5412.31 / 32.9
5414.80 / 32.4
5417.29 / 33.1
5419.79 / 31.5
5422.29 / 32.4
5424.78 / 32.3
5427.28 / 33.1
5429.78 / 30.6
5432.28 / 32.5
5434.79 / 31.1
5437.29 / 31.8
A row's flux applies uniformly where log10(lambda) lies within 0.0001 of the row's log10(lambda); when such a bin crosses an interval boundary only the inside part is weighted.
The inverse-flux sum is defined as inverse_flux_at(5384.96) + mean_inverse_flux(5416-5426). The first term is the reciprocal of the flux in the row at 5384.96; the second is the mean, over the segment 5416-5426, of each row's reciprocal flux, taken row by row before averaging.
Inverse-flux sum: 0.0610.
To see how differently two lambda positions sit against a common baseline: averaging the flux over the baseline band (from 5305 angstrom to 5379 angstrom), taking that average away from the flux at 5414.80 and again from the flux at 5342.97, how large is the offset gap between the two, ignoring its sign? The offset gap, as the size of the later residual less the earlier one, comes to 1.8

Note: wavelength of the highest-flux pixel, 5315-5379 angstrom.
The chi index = 5360.22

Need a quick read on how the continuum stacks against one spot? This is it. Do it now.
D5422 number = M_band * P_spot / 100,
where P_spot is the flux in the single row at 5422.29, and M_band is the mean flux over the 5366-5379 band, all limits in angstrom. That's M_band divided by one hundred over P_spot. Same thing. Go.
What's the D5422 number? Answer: 10.7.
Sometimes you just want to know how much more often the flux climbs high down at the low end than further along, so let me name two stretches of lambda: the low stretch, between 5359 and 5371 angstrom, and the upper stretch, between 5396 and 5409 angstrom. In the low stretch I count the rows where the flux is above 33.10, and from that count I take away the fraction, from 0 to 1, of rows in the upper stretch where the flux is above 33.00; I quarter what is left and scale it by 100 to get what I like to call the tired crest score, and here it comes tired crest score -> 65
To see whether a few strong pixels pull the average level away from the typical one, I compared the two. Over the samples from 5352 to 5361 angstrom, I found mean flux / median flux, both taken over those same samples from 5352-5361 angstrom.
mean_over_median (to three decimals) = 1.001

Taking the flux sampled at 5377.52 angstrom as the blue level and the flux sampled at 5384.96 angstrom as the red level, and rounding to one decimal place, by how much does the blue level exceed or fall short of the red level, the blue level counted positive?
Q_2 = 1.3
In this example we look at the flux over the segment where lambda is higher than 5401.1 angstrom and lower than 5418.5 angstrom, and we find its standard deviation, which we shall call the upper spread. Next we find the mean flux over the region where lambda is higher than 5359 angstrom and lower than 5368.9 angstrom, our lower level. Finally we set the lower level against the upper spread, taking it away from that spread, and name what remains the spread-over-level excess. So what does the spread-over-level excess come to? -33.1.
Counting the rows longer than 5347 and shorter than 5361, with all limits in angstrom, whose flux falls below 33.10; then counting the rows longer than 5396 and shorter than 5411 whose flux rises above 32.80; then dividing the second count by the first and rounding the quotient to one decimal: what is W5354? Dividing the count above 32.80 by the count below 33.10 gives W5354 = 1.0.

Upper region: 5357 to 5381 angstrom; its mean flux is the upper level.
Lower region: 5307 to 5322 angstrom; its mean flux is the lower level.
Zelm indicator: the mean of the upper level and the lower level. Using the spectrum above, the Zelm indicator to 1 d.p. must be 33.4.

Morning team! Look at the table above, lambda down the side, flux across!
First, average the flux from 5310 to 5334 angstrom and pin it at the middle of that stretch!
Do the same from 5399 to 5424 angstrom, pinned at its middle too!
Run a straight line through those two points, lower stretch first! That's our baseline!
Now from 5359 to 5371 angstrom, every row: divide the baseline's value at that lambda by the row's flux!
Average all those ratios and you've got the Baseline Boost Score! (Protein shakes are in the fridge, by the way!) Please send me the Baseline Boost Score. 0.978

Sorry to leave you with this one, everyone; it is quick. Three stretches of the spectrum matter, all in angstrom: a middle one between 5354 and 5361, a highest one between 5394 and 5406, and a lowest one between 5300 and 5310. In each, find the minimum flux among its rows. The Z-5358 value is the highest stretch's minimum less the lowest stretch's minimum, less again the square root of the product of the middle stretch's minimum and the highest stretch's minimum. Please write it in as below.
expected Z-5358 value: -33.1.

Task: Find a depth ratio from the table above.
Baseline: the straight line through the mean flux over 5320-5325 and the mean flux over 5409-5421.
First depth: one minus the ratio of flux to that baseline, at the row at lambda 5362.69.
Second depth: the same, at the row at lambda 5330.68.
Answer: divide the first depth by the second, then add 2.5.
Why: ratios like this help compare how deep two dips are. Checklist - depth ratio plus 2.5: 2.6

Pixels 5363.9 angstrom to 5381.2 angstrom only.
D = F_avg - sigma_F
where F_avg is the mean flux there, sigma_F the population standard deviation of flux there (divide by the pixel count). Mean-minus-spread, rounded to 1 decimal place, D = 32.4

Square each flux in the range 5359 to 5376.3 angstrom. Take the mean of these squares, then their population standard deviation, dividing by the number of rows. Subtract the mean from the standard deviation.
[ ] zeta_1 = -1036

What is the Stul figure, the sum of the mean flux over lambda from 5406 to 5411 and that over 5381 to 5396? 65.0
